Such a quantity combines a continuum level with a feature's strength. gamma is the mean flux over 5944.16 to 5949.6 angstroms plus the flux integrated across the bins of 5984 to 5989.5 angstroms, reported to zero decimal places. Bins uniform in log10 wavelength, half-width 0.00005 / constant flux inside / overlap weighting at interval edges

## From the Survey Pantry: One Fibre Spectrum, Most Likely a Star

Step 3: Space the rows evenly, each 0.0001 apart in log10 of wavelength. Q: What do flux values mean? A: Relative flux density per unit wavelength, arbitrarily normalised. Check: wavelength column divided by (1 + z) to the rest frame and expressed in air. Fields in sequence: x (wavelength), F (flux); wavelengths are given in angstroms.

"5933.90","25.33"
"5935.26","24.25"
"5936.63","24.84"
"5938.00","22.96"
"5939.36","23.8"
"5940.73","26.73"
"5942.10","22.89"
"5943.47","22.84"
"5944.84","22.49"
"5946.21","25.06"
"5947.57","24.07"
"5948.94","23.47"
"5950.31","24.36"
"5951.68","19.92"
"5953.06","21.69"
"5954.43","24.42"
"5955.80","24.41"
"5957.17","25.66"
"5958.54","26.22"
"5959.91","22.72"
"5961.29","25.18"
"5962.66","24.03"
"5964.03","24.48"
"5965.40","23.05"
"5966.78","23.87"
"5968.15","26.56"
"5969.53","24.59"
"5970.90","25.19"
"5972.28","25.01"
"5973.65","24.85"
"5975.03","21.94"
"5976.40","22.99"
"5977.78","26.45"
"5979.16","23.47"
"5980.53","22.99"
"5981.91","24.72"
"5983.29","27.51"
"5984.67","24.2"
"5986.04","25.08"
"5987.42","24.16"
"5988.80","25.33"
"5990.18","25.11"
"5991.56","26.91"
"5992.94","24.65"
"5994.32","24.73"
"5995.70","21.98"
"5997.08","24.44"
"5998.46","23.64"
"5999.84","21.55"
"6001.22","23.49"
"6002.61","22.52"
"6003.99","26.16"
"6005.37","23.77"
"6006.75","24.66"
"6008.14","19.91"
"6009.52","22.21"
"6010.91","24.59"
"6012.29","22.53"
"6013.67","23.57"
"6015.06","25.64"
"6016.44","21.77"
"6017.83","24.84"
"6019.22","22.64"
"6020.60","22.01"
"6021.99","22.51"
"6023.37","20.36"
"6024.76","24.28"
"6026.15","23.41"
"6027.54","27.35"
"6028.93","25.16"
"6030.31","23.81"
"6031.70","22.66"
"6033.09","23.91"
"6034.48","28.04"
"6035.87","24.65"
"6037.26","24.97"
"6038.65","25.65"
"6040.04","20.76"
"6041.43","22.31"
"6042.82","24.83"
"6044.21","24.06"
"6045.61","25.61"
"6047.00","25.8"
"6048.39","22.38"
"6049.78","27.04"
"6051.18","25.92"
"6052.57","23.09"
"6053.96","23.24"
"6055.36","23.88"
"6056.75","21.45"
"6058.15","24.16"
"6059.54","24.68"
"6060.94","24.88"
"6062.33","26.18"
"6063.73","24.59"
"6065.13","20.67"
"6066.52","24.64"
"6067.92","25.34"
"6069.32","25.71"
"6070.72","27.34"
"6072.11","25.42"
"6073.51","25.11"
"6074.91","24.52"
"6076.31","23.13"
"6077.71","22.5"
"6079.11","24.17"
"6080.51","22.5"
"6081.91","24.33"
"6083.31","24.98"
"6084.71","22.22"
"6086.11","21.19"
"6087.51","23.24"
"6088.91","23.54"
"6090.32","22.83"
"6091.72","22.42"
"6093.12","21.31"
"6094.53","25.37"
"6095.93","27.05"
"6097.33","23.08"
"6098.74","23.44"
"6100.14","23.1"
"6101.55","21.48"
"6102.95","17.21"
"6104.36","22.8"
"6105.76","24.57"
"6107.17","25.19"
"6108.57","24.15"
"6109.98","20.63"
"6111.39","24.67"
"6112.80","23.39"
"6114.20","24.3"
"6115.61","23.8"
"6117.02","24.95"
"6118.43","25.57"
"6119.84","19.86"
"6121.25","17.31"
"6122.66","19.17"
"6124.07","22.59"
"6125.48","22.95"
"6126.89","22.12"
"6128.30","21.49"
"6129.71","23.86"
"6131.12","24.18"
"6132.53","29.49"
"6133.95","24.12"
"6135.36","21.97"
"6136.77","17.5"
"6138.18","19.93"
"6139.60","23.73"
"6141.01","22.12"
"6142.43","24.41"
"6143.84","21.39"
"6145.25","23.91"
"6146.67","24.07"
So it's 160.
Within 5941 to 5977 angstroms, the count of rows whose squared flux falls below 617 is 18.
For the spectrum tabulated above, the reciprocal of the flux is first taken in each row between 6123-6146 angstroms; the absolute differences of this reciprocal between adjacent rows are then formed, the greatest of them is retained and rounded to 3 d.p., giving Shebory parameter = 0.012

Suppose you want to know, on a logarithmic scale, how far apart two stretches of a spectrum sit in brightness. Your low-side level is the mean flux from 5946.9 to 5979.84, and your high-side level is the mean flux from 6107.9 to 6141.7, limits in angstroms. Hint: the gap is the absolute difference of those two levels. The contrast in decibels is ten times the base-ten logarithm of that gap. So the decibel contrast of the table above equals 1.6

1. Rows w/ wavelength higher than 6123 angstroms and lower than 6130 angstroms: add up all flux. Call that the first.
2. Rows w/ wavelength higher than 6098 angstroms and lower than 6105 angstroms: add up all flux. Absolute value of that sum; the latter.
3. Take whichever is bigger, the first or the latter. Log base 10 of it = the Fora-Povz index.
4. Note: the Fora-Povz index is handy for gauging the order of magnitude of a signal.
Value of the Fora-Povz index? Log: 2.05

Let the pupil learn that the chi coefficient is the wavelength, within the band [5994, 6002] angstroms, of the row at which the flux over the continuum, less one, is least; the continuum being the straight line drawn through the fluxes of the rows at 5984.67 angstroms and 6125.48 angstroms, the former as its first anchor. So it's 5999.84 angstroms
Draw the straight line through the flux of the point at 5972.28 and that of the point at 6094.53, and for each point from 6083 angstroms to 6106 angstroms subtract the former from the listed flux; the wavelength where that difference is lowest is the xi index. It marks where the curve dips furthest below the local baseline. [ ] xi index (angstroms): 6102.95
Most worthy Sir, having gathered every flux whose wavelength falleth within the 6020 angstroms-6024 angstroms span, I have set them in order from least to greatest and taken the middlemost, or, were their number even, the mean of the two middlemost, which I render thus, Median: 22.0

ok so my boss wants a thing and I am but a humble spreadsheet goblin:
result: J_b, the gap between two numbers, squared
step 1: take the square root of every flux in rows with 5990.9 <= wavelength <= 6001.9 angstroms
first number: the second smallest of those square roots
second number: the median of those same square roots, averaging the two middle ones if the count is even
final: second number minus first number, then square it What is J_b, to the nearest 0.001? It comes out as 0.046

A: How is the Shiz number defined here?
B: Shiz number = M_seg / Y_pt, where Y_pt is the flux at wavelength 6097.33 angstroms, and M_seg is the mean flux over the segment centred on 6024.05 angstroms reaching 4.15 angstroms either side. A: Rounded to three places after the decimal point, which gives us 1.010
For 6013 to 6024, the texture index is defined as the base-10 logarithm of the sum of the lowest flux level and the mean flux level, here 1.64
